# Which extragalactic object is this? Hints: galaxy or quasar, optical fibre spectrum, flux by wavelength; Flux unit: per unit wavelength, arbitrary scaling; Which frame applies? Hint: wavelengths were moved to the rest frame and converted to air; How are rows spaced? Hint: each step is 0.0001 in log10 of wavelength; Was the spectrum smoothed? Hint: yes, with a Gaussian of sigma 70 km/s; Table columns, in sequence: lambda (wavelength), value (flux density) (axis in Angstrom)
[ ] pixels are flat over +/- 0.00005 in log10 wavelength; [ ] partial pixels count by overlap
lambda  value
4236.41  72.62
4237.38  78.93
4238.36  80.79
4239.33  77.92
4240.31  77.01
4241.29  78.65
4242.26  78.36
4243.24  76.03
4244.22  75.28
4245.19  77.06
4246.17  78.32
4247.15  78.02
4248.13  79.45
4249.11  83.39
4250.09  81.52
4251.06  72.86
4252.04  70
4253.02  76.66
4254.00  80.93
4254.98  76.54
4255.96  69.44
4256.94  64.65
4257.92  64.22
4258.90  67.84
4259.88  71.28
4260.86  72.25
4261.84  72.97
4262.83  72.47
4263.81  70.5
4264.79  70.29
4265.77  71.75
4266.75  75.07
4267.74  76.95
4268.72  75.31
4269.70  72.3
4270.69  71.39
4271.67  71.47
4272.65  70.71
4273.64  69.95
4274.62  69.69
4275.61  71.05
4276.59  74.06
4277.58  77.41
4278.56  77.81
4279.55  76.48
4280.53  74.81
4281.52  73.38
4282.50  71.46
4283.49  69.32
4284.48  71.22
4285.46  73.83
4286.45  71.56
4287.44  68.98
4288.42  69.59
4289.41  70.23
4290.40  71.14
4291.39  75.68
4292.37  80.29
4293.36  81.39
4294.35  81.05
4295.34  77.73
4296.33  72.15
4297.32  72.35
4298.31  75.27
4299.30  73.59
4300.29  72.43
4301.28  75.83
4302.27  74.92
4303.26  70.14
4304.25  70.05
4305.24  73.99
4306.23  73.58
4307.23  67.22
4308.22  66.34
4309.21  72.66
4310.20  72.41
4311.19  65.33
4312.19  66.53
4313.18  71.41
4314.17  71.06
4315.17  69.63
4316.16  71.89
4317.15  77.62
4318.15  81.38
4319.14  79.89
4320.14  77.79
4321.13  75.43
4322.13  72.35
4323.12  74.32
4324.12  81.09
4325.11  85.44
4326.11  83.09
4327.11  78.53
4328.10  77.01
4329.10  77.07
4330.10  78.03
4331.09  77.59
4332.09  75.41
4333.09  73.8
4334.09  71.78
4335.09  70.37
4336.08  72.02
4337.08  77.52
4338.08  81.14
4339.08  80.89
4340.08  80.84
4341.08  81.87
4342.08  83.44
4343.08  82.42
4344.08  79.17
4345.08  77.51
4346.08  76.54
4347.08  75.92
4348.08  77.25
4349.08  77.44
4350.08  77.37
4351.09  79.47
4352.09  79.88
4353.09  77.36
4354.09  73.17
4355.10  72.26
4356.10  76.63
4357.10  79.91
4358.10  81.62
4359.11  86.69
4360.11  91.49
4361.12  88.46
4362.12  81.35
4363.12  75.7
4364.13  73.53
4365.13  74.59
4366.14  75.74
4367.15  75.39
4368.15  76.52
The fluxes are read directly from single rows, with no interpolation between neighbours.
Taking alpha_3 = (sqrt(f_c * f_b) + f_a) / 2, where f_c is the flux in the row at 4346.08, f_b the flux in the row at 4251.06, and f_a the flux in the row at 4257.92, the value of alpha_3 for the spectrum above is 69.4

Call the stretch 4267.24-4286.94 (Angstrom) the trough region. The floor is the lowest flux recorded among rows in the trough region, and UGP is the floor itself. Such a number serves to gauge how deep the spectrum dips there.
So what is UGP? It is 69.32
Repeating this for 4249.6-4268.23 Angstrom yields 64.22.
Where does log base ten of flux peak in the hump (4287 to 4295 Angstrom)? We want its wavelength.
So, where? 4293.36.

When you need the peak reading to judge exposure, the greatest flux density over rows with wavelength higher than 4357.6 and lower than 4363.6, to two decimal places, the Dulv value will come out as 91.49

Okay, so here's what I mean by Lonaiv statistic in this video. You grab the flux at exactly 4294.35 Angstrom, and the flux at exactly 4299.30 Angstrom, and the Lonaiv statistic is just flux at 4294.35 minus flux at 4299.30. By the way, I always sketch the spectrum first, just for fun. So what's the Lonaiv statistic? 7.5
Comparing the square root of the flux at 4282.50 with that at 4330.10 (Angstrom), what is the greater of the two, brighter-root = 8.83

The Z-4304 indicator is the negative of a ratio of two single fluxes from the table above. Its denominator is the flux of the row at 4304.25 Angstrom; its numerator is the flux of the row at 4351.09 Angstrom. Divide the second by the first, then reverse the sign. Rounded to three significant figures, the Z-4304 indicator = -1.13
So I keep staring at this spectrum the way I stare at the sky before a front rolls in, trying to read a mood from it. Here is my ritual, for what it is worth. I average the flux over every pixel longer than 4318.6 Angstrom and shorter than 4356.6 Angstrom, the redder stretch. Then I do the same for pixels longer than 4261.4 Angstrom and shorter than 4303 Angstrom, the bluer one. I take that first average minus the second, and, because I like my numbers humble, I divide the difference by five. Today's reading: 0.8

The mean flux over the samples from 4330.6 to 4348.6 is 78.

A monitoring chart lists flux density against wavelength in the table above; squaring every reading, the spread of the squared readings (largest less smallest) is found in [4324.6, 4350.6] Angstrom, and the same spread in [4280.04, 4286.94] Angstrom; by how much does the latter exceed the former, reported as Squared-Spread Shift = -1557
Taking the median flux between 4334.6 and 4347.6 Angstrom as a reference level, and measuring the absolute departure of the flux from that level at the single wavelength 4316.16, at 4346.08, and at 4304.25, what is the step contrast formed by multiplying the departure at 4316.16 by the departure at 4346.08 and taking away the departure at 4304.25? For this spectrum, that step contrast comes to 10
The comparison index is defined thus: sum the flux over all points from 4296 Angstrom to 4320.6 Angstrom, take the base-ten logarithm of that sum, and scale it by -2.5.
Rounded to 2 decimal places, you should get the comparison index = -8.15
